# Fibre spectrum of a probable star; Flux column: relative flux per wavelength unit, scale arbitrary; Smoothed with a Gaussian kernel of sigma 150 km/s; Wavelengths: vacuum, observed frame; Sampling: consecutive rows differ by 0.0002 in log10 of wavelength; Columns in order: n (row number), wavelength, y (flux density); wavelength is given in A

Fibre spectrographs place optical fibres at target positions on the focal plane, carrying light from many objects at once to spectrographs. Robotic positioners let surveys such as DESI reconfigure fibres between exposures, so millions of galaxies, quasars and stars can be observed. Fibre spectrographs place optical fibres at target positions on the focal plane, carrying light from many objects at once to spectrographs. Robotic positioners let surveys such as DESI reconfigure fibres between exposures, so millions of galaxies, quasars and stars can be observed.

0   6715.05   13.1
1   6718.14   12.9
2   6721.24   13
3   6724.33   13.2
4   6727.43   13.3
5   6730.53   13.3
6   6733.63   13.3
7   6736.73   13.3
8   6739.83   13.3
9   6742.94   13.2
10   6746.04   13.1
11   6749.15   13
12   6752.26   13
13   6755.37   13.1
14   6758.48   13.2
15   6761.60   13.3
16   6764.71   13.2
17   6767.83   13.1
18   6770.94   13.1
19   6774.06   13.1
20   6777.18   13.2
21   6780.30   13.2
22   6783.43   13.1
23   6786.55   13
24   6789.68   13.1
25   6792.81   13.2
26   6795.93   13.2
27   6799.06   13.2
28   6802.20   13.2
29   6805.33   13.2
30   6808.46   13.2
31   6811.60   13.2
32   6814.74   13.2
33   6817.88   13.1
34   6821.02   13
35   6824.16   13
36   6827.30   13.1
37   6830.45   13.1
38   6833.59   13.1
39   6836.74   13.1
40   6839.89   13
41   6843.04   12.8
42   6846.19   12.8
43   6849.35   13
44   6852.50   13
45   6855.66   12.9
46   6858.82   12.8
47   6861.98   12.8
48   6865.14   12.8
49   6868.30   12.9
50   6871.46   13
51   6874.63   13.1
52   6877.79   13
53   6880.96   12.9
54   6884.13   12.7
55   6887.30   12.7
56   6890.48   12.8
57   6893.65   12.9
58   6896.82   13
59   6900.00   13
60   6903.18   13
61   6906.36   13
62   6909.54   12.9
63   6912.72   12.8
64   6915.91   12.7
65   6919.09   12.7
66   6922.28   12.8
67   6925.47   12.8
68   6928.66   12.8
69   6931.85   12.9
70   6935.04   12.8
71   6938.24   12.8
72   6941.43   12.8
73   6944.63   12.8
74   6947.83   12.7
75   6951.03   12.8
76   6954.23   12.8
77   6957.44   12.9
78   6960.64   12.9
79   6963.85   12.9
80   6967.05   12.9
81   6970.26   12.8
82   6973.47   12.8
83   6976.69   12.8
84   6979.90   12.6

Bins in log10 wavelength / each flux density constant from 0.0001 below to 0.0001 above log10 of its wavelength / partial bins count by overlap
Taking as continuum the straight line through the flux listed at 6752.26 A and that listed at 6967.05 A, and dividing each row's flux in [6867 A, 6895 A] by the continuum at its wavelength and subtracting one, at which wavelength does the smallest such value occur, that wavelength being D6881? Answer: 6884.13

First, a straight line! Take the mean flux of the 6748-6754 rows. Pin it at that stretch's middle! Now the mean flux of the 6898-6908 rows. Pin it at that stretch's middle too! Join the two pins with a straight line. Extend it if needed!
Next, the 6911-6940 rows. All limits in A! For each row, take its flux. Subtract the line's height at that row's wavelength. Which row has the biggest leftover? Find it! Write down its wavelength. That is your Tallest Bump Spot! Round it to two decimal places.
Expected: 6931.85 A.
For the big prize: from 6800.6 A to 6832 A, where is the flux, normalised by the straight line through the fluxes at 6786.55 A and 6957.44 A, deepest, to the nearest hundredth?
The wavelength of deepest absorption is 6821.02 A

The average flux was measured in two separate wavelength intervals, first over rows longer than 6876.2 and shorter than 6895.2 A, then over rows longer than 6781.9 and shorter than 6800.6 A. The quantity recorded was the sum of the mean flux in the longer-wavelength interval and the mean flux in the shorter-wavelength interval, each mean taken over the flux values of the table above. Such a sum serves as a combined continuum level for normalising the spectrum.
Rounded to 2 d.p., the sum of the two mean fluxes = 25.97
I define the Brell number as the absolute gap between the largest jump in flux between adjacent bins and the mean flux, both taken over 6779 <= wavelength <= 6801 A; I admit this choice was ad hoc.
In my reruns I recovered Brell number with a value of 13.0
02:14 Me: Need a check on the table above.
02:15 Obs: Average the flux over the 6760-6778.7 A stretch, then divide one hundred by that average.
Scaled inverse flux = 7.59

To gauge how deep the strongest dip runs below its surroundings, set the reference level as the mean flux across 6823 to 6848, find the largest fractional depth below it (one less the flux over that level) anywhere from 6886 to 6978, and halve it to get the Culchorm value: 0.0115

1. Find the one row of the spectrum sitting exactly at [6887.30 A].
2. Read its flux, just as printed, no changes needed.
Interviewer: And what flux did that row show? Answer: 12.7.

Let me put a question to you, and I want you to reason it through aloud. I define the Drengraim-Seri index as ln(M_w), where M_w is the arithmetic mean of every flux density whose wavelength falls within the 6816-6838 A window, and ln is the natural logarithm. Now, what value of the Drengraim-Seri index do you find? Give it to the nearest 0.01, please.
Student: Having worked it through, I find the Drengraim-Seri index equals 2.57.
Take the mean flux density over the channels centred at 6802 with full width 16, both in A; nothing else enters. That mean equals 13.2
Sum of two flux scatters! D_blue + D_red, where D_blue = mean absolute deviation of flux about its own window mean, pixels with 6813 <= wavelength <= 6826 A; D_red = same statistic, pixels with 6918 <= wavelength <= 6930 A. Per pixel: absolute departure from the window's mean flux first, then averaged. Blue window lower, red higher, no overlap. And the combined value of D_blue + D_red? 0.11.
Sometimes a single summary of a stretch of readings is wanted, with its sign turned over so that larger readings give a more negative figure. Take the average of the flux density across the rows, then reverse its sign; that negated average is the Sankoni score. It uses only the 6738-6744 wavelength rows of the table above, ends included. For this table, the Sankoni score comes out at -13.25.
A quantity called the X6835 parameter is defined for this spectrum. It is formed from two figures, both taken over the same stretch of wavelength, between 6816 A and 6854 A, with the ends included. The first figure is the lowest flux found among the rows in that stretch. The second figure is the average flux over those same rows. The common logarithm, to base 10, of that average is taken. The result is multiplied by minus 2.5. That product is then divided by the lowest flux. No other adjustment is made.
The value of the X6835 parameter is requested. -0.218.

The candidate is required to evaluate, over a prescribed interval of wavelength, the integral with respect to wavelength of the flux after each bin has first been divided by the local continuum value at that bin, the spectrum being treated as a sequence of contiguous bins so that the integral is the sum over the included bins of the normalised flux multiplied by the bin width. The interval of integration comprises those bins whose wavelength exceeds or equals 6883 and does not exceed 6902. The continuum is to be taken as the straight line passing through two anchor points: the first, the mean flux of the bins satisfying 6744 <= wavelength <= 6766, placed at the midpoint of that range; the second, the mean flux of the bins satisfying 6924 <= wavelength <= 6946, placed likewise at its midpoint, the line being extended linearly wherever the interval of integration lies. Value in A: 19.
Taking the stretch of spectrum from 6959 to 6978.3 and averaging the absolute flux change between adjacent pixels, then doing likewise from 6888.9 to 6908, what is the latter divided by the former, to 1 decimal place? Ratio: 2.0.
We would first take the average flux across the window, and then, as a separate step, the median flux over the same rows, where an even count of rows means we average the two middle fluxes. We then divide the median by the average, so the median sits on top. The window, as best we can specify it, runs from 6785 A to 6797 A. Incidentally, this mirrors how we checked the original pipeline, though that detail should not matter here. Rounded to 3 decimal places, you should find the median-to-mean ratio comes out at 1.002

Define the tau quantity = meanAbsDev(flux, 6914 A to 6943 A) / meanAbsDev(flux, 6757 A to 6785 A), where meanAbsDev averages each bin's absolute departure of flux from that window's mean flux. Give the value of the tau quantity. 0.7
